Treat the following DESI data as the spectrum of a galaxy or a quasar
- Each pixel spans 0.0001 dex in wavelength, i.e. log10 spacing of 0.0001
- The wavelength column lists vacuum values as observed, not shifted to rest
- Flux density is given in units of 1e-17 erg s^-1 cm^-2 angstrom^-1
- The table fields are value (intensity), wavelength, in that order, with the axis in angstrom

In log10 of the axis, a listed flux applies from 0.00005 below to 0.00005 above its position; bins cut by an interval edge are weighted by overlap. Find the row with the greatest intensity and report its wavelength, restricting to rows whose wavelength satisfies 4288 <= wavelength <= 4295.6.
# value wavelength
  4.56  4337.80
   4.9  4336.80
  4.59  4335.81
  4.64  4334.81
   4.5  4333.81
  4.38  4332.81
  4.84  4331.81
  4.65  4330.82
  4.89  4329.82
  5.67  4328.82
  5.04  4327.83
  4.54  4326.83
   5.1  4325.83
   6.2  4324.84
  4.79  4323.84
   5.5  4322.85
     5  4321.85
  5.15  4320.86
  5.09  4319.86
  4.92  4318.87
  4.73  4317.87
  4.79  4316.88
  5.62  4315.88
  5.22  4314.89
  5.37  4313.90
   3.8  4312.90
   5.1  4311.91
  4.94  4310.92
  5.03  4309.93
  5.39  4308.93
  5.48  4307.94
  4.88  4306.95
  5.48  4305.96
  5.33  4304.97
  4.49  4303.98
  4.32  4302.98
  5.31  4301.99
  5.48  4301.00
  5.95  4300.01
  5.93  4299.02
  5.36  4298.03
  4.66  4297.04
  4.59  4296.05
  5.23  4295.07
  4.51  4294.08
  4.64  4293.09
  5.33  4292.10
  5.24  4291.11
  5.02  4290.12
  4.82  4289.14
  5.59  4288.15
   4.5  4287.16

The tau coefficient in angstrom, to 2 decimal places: 4288.15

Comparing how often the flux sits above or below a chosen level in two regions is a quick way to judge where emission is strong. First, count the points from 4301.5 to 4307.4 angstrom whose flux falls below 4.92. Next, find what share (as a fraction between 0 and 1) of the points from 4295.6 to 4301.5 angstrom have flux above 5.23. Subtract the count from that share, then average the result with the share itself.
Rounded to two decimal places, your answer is -0.83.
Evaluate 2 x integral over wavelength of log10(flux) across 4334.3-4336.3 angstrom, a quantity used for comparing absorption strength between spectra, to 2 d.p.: 2.65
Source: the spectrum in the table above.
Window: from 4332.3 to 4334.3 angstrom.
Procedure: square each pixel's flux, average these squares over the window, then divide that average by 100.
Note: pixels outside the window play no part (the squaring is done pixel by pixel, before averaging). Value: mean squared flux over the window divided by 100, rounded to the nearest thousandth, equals 0.197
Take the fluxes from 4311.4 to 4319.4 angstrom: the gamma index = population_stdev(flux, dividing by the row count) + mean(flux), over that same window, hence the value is 5.46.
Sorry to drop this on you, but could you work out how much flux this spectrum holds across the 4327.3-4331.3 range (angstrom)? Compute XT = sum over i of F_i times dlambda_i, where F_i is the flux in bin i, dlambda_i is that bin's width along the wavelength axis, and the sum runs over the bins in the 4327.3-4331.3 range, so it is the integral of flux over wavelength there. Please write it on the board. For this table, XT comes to 20.2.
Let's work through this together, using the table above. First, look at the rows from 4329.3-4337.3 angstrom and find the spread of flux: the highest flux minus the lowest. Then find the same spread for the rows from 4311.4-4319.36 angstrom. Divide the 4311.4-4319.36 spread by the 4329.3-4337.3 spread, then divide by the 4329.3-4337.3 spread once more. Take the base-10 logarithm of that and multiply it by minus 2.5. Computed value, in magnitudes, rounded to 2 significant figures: -2.1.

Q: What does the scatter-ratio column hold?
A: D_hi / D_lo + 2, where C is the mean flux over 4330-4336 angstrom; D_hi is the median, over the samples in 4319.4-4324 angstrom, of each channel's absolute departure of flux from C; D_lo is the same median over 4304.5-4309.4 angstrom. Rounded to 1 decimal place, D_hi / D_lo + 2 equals 2.6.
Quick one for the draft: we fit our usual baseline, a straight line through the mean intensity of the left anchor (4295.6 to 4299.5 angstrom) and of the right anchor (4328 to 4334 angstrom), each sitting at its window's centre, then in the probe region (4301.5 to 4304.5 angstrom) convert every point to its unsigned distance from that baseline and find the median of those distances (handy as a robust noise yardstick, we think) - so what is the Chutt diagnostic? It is 0.59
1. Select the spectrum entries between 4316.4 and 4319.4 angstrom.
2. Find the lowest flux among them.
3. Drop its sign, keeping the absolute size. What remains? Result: 4.73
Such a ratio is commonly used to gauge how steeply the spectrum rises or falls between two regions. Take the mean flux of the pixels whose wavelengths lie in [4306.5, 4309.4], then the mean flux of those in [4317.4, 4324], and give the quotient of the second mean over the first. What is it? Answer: 0.96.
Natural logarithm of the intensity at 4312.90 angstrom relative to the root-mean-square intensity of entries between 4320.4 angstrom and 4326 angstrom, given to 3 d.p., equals -0.335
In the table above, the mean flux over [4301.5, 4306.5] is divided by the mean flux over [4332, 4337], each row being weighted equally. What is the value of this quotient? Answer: 1.08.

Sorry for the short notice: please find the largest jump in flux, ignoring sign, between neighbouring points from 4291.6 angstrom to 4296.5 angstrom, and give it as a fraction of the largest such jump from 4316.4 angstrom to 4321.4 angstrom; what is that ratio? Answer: 3.8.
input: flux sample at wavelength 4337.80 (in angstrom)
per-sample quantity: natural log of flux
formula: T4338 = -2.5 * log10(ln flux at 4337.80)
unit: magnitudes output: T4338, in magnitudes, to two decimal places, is -0.45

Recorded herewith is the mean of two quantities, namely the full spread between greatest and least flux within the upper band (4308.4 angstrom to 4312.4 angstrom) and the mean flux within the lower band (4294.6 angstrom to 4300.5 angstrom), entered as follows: 2.87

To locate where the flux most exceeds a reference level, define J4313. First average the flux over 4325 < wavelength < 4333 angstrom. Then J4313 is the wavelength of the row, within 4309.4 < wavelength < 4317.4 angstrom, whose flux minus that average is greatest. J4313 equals 4315.88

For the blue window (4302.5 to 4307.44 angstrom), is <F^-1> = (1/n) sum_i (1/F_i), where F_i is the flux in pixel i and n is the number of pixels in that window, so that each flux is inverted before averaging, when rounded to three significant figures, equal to 0.206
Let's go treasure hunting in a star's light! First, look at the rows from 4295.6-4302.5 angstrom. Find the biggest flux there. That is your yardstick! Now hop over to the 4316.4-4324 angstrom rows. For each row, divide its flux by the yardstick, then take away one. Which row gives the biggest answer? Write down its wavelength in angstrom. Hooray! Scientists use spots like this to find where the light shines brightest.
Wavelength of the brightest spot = 4322.85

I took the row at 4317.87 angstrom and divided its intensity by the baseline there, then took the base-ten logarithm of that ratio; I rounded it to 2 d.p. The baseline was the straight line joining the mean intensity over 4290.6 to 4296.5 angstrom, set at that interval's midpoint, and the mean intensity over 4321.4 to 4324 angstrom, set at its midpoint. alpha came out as -0.03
